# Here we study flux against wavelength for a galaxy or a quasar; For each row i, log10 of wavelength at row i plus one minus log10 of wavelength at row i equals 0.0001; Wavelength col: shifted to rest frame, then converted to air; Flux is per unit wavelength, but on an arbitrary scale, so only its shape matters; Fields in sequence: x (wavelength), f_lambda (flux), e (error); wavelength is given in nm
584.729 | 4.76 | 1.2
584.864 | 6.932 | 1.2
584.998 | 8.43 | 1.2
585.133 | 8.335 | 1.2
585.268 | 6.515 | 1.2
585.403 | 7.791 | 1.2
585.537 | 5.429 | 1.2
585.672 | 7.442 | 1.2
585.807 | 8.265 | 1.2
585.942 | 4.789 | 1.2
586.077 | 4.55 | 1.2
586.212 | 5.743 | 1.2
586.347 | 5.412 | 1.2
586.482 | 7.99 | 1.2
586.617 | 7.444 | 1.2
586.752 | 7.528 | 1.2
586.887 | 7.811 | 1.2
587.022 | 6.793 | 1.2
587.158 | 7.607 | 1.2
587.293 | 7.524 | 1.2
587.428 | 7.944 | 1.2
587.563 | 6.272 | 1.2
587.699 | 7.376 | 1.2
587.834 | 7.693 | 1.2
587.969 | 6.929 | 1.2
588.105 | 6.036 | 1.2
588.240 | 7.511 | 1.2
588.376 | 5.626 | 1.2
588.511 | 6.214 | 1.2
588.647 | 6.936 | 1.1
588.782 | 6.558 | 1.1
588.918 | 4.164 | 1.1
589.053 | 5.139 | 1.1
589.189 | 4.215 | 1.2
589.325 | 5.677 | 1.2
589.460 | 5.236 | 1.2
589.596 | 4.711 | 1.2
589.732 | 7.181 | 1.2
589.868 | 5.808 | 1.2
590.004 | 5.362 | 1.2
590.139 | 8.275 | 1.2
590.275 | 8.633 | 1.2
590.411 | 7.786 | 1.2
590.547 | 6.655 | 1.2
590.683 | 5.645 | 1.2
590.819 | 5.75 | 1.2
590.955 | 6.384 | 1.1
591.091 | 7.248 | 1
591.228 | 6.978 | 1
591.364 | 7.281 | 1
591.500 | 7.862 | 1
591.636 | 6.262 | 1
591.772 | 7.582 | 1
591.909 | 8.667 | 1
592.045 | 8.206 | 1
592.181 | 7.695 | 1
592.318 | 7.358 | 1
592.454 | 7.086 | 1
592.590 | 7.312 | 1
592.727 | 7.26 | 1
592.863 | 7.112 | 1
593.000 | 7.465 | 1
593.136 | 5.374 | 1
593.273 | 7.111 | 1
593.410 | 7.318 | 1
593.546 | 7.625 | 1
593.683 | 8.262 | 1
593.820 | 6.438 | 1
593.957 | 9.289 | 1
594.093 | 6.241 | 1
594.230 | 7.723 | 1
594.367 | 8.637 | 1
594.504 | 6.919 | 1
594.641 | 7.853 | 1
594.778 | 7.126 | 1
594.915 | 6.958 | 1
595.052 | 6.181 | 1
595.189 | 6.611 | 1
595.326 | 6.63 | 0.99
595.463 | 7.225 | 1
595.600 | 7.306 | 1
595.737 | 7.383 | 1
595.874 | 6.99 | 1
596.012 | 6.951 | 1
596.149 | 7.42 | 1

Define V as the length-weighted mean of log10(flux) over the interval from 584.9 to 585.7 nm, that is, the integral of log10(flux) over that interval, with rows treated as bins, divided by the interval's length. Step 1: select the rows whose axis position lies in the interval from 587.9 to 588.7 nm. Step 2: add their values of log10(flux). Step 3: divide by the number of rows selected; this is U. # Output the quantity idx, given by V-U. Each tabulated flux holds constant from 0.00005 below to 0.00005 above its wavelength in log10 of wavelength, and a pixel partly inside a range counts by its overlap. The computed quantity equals 0.05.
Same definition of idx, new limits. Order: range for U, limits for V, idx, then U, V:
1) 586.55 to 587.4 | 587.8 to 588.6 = -0.05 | 0.87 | 0.82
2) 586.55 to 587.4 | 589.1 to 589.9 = -0.14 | 0.87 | 0.73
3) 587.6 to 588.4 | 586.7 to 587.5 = 0.04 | 0.83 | 0.88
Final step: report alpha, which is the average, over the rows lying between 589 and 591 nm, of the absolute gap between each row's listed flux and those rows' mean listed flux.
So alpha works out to 1.1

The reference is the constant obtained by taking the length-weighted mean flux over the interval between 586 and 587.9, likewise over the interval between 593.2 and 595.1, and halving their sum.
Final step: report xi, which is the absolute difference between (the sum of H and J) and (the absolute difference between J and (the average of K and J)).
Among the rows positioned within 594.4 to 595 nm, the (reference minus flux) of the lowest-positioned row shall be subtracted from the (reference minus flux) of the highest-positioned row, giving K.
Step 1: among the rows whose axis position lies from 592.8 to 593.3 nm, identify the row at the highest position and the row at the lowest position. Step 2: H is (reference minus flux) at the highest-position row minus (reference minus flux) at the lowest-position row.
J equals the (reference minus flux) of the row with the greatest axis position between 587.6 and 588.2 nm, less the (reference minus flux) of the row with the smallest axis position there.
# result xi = 0.7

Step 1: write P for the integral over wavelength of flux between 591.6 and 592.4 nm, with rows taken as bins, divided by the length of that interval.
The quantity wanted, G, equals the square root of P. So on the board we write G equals 2.77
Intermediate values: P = 7.67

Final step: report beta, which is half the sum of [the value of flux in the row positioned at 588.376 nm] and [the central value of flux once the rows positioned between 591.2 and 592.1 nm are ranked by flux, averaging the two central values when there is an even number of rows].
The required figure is 6.6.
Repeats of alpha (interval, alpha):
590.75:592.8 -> 0.5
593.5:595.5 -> 0.7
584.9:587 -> 1.2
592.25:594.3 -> 0.6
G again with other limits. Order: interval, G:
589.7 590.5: 2.68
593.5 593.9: 2.73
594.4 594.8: 2.73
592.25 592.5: 2.69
